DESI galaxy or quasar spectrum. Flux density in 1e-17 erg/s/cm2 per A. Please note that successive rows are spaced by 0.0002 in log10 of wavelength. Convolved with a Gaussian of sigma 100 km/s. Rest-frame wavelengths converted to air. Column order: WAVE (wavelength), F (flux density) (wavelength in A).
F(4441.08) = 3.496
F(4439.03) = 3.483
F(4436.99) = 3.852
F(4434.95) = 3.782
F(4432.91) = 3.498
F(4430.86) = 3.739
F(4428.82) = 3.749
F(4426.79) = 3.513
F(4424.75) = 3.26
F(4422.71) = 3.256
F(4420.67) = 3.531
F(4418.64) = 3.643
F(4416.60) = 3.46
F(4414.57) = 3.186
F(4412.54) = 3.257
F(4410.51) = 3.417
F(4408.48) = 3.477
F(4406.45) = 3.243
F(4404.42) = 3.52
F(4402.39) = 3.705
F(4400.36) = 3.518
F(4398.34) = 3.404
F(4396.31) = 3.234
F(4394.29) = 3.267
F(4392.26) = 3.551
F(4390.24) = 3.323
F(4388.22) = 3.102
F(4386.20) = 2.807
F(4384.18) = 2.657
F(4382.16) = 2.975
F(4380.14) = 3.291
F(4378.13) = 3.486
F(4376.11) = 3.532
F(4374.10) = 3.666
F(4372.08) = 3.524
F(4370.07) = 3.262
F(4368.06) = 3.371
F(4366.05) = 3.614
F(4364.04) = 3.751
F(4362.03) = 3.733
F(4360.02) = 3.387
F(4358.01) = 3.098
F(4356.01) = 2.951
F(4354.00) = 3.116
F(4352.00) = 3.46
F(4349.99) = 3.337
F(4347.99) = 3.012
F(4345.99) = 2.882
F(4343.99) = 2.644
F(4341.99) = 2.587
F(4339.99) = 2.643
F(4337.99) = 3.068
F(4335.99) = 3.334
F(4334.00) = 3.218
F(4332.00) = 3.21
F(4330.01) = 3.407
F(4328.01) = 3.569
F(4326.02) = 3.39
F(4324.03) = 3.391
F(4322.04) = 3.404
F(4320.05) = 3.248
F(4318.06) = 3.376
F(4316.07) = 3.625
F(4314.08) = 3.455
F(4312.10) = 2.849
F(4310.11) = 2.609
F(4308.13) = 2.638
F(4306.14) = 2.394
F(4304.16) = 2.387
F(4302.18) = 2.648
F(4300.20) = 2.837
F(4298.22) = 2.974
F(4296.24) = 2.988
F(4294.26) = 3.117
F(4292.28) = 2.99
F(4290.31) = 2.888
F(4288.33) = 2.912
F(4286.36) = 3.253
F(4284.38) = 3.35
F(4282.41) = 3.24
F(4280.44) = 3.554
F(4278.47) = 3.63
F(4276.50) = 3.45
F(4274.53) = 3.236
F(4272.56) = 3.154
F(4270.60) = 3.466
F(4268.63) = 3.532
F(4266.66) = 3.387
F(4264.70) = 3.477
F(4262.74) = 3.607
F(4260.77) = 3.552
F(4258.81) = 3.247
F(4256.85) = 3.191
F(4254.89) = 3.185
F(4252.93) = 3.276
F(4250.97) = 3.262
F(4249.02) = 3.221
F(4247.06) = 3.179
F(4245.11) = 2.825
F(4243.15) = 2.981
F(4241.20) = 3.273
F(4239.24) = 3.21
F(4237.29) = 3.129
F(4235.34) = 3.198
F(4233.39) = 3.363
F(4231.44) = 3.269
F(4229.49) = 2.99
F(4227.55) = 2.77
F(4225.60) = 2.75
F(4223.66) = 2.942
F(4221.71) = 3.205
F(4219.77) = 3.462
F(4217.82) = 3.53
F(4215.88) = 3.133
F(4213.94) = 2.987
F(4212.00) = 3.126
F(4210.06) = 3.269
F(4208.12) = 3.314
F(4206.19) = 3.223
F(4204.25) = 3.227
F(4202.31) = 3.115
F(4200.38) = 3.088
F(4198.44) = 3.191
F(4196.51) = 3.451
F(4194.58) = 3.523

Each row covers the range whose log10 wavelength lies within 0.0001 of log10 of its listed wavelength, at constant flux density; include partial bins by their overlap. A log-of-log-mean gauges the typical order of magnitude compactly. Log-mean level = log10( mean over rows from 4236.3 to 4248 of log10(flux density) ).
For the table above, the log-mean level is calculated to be -0.31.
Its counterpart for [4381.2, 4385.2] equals -0.35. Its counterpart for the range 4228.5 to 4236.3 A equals -0.30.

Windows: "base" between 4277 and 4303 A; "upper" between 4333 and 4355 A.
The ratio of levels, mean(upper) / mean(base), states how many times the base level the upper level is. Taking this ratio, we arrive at 0.97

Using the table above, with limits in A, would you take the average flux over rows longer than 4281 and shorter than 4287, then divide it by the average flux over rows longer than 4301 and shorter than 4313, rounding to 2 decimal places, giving 1.27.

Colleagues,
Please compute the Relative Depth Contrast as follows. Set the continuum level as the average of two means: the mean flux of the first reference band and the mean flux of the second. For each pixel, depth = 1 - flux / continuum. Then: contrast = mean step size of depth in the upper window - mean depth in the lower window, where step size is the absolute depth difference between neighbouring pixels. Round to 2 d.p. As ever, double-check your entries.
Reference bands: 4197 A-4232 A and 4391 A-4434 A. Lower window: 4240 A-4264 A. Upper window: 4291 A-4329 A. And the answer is 0.03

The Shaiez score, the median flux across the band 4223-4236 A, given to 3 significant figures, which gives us 2.99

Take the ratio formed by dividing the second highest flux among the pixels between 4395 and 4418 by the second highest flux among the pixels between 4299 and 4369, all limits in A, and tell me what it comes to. 0.94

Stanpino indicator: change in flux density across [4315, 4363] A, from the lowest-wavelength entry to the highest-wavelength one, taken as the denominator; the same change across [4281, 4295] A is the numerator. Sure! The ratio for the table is -1.1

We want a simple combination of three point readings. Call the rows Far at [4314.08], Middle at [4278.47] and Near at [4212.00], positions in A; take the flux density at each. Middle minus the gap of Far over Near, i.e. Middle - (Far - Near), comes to 3.3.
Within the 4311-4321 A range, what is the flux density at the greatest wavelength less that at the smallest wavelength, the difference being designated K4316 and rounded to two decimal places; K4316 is 0.40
